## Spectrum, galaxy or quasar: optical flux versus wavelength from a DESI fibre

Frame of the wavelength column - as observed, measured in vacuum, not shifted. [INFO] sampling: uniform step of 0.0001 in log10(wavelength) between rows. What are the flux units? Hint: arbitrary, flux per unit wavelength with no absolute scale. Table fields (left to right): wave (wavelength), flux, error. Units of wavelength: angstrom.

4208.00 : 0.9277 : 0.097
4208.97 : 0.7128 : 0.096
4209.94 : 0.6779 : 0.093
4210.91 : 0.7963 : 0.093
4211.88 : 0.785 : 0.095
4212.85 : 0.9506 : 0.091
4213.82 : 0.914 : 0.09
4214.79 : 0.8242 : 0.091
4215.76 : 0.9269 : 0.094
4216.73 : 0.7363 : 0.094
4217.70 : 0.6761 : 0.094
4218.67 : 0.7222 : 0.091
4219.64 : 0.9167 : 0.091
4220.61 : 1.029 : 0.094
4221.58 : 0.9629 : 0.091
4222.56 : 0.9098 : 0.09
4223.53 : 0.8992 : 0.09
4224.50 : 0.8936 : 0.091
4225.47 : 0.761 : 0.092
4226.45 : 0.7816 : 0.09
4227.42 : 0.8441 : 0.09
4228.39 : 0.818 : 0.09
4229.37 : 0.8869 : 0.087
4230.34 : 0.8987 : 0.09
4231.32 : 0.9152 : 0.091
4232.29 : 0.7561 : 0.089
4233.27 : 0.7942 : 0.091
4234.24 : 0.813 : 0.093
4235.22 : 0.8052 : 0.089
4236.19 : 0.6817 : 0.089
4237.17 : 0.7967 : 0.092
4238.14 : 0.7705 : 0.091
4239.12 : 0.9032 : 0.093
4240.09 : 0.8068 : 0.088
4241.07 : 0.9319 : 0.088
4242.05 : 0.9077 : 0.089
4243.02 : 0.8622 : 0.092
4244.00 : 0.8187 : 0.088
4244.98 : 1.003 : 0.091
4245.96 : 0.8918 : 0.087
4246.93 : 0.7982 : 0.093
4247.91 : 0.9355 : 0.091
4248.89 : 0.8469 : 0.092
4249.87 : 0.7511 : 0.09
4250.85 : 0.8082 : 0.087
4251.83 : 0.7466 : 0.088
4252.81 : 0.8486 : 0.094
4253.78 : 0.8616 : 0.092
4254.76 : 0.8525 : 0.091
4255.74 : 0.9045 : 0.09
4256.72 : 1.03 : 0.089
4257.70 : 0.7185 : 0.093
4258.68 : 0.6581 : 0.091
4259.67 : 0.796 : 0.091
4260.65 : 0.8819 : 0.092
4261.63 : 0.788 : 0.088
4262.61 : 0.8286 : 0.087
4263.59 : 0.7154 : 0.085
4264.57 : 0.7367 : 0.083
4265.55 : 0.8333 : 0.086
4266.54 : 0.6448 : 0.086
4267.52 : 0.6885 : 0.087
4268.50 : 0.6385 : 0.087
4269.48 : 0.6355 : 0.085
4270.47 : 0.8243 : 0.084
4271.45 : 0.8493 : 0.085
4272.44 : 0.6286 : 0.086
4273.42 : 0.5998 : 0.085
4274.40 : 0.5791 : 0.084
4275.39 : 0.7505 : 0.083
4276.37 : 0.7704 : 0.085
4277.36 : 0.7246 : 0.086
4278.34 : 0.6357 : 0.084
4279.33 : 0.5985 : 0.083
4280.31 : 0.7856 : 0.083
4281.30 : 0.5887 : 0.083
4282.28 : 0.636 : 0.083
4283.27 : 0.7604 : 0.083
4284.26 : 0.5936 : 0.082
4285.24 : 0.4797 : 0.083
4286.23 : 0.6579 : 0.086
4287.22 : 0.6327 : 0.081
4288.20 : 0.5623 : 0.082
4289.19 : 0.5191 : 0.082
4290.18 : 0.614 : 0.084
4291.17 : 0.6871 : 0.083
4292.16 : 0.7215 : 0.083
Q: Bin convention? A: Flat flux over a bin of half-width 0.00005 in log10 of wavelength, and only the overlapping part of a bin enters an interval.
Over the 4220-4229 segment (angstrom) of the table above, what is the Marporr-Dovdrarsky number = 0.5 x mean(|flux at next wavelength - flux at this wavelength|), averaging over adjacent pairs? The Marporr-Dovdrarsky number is 0.0236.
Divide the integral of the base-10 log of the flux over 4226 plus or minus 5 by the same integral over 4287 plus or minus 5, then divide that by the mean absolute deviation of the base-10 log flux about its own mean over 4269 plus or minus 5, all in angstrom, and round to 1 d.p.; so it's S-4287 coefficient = 5.9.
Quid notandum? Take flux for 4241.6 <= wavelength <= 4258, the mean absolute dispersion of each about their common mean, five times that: 0.31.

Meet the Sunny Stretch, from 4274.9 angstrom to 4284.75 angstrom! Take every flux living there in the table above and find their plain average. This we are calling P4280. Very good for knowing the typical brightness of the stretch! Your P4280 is 0.68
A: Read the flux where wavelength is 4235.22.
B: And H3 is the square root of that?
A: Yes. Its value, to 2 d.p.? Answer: 0.90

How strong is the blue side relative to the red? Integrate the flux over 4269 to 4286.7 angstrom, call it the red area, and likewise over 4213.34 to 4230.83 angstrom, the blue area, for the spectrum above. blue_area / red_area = 1.26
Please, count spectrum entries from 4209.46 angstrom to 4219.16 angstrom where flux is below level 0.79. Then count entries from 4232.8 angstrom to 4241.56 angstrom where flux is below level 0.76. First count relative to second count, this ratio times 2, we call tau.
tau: 10.0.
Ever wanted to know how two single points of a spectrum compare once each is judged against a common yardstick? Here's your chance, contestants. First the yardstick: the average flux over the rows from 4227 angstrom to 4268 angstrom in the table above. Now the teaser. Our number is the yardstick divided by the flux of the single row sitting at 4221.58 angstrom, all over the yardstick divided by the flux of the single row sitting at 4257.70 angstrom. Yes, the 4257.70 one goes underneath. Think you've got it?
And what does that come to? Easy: 0.75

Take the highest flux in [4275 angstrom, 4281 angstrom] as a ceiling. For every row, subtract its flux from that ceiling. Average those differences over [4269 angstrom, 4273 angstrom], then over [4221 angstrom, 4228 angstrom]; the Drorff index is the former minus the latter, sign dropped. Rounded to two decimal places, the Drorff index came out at 0.13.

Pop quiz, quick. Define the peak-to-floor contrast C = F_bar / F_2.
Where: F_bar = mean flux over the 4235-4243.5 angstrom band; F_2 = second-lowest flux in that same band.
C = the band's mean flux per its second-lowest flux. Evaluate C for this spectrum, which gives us 1.08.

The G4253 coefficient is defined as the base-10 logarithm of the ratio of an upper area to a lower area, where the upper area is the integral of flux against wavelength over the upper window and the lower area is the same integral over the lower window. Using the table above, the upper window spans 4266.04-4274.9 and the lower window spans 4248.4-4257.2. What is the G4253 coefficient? -0.10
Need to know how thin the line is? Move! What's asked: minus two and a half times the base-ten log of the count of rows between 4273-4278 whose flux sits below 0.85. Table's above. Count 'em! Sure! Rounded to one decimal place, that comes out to -1.7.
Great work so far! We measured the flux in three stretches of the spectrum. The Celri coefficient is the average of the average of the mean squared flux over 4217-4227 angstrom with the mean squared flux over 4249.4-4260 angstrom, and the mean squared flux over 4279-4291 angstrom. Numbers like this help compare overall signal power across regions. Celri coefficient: 0.55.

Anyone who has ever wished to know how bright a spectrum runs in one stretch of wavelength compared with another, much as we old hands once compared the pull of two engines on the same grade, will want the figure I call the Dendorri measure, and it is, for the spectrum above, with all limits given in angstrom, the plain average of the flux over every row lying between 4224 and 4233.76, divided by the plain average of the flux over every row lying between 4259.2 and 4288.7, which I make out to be 1.20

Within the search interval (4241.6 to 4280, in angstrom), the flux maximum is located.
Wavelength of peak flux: 4256.72 angstrom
